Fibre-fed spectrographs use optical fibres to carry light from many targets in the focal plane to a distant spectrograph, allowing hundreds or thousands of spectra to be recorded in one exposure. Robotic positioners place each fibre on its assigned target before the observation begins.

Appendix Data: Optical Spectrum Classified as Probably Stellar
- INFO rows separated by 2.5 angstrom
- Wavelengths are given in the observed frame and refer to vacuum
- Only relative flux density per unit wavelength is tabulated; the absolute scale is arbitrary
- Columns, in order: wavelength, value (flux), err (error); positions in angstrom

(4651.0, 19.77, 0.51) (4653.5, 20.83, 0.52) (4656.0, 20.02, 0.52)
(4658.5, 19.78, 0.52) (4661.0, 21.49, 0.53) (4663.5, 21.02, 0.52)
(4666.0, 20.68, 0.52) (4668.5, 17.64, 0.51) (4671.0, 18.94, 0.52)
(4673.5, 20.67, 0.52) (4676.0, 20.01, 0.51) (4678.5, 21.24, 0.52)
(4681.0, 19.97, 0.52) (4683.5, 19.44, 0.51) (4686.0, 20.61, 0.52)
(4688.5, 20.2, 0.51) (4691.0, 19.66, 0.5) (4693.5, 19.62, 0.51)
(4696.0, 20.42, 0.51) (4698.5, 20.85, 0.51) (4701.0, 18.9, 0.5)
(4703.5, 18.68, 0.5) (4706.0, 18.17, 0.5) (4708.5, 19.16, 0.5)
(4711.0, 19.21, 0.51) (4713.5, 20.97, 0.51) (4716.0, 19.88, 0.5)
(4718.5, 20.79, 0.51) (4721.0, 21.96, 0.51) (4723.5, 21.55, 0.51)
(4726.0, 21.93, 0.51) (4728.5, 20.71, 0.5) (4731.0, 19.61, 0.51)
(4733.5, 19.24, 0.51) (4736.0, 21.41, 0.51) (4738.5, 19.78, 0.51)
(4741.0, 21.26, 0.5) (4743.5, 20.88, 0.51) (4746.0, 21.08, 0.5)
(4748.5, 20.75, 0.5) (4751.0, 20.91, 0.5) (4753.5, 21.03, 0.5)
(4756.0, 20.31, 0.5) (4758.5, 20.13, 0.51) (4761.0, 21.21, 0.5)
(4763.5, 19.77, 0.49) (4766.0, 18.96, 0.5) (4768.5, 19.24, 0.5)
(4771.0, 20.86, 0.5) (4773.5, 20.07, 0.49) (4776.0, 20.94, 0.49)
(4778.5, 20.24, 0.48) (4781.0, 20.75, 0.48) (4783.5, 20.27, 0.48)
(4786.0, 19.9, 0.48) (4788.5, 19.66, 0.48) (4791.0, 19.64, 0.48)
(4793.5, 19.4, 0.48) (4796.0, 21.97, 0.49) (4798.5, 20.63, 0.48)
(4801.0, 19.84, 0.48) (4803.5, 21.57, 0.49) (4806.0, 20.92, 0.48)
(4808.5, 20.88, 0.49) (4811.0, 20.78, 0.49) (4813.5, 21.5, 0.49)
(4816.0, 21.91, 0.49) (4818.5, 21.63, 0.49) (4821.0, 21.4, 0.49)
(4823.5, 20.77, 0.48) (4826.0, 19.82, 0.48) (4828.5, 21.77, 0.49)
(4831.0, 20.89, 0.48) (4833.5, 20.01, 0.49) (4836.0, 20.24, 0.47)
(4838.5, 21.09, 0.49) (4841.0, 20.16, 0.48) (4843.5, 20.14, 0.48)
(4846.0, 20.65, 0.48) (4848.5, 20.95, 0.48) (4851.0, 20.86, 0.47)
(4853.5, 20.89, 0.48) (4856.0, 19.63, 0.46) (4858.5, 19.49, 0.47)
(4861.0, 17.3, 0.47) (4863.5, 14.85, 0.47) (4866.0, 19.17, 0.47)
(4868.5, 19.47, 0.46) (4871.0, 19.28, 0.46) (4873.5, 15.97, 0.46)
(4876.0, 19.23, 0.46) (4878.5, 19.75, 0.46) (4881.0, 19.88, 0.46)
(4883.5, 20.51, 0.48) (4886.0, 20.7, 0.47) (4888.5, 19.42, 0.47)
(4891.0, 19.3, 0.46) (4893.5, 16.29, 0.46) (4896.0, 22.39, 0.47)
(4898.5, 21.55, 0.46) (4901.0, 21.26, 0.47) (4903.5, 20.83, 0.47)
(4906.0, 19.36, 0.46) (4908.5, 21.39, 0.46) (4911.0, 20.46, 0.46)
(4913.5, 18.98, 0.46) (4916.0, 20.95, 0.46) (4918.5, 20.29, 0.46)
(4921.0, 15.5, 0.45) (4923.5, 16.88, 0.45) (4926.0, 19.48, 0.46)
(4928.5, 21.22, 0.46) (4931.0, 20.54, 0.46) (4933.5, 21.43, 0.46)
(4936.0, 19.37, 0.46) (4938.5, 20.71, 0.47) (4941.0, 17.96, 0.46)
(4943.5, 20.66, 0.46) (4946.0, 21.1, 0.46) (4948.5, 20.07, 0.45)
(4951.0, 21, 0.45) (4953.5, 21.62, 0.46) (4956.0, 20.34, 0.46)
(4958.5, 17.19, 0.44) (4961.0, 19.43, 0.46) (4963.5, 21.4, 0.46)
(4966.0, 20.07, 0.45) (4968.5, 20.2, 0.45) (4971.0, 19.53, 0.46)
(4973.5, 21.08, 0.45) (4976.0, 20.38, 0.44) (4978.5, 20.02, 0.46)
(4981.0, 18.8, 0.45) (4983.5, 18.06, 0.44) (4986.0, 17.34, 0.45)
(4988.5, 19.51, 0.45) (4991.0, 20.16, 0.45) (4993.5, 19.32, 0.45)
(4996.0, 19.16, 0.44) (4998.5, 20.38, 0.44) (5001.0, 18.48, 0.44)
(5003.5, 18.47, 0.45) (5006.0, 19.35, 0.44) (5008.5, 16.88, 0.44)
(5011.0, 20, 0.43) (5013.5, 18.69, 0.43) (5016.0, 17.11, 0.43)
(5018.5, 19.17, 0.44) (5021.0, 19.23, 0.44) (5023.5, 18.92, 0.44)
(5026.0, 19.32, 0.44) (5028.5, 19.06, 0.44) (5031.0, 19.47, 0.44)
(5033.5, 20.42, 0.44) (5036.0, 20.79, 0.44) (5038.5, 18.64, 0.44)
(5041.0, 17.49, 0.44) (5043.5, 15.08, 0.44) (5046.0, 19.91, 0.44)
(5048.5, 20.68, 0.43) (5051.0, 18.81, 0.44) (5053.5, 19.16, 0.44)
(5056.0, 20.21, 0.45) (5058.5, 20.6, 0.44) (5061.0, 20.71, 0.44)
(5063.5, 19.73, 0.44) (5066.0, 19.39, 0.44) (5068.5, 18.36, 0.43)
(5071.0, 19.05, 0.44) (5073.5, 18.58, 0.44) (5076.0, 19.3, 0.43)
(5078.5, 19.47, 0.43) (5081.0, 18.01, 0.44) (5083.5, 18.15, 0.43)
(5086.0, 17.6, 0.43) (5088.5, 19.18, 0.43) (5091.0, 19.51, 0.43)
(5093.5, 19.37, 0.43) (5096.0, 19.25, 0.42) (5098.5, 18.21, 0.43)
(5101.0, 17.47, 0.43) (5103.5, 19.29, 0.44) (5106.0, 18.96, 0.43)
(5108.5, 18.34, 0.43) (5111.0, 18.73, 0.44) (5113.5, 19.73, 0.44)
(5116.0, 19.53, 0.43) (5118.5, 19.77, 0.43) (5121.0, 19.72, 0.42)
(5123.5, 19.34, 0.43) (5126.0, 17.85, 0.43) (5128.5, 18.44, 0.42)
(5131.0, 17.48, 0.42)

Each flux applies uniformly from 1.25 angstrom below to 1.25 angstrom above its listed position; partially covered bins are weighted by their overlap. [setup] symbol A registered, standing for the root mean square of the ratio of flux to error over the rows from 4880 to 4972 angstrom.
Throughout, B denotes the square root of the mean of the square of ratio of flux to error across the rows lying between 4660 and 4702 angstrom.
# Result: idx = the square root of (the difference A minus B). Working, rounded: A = 43.5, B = 39.1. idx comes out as 2.1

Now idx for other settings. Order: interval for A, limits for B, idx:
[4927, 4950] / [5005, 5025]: 1.2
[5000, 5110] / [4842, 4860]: 0.7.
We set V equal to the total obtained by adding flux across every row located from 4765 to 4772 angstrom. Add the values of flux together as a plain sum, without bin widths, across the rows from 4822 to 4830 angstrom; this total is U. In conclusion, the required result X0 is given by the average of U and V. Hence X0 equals 60.7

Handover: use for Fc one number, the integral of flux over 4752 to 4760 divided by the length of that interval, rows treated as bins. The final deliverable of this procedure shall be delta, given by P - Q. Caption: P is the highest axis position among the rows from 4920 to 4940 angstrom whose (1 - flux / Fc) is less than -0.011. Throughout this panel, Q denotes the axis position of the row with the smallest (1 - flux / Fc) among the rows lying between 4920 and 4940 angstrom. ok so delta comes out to 0.0 angstrom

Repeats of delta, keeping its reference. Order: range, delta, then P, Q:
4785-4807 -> 10.0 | 4806.0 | 4796.0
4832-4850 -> 10.0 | 4848.5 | 4838.5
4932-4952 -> 17.5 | 4951.0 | 4933.5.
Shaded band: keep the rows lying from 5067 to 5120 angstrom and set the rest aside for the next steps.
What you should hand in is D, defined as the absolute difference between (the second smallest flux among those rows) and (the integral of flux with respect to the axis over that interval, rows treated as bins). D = 982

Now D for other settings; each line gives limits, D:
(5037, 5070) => 614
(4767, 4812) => 899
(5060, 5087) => 493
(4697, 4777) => 1607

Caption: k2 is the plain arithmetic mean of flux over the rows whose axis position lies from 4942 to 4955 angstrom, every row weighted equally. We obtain 20.9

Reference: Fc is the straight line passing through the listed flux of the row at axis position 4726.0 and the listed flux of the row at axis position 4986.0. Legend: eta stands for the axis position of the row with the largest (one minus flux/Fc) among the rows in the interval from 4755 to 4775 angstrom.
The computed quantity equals 4766.0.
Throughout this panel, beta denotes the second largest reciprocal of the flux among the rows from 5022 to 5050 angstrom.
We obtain 0.057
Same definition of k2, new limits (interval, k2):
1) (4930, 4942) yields 20.0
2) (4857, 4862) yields 18.4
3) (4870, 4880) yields 18.6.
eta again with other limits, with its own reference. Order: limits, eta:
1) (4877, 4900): 4893.5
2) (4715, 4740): 4733.5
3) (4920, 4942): 4921.0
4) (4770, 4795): 4793.5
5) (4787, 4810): 4793.5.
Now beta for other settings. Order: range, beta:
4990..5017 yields 0.058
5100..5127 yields 0.056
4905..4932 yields 0.059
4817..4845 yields 0.050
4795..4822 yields 0.048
